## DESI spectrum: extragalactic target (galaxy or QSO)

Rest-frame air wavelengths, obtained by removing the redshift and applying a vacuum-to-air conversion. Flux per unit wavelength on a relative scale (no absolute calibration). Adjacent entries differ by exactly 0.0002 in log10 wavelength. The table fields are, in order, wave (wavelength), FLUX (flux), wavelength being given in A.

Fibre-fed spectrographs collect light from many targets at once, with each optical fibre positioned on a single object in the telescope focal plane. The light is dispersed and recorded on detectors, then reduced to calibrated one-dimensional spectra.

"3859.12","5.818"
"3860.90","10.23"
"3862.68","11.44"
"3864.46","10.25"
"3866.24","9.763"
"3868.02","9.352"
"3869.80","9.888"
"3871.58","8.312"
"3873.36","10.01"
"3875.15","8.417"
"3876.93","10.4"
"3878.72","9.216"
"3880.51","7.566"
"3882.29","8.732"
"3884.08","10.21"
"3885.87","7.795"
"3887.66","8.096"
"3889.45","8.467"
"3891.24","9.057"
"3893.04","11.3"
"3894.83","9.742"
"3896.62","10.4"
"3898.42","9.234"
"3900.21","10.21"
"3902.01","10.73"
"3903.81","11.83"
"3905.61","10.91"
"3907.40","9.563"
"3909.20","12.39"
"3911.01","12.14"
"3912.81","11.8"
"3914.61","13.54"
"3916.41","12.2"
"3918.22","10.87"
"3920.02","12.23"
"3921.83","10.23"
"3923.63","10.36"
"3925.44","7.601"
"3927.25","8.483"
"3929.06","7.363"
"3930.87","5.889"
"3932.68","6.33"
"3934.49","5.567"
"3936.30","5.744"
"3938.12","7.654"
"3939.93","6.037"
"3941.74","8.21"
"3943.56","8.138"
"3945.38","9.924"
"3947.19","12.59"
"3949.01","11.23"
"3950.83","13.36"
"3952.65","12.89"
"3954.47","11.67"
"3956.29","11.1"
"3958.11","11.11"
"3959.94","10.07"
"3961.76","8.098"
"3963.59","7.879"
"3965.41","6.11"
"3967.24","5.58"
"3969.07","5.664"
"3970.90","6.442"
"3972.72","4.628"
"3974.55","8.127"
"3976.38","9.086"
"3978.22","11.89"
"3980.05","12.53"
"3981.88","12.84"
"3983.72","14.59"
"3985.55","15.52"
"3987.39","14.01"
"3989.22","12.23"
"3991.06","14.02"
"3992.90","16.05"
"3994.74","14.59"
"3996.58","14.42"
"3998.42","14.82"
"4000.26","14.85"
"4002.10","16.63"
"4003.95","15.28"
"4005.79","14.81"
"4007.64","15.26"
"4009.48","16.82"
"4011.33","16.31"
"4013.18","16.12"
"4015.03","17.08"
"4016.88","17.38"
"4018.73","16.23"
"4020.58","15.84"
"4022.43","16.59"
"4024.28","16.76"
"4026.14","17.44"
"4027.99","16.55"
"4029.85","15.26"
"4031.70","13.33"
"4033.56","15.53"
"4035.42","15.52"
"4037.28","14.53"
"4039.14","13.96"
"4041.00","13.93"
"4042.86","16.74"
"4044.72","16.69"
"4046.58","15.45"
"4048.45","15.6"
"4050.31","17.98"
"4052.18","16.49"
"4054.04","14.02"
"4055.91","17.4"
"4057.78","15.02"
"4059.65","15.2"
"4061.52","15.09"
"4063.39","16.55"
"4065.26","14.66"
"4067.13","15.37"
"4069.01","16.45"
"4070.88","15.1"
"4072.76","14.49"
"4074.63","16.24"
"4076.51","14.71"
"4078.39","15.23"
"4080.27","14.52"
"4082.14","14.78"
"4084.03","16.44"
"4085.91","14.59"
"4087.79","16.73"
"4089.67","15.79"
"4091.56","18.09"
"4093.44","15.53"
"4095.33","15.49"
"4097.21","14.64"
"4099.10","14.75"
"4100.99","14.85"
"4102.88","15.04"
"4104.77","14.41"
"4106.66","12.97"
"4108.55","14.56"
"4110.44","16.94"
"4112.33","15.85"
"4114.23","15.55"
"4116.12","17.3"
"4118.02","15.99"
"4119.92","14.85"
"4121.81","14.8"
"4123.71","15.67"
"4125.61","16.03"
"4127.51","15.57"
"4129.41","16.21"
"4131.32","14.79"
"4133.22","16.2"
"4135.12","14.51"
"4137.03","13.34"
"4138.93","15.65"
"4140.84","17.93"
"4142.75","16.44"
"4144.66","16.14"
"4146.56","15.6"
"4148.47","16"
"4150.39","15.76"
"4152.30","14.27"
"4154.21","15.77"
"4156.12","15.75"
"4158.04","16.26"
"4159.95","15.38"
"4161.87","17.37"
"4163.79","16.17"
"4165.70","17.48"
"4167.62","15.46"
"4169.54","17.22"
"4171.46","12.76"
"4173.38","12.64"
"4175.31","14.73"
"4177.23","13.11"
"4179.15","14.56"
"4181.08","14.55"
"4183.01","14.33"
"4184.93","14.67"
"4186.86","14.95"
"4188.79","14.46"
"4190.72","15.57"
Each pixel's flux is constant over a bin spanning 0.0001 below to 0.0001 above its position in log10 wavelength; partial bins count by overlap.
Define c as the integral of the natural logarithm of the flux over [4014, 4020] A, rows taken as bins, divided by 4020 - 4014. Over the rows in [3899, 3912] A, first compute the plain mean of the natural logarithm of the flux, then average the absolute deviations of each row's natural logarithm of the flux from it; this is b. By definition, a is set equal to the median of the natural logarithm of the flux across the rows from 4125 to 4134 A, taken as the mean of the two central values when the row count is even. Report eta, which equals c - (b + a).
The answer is -0.03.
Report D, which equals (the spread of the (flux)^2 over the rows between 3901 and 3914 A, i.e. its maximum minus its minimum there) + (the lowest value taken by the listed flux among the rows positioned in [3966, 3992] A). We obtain 67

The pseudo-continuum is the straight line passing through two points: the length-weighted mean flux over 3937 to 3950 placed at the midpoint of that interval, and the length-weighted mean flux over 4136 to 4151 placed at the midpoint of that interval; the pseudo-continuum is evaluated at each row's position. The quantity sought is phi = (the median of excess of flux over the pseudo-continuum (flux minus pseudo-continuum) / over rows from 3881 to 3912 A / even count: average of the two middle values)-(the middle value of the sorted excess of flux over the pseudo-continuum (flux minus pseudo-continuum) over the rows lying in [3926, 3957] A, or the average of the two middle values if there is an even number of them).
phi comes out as 3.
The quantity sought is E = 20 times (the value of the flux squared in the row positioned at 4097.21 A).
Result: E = 4287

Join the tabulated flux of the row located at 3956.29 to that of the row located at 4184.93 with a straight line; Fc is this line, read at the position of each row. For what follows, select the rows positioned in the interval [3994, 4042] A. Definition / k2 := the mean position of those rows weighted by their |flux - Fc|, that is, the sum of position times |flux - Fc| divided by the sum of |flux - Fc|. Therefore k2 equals 4016.6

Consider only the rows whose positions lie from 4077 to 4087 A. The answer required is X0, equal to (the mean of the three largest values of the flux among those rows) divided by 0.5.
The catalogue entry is 31.0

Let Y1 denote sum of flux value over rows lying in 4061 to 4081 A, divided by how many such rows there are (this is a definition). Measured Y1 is 15.3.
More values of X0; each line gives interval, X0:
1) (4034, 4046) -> 32.6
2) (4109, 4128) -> 33.5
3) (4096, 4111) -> 31.2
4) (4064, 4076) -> 32.0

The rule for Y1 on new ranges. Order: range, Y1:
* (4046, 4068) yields 15.7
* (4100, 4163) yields 15.6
